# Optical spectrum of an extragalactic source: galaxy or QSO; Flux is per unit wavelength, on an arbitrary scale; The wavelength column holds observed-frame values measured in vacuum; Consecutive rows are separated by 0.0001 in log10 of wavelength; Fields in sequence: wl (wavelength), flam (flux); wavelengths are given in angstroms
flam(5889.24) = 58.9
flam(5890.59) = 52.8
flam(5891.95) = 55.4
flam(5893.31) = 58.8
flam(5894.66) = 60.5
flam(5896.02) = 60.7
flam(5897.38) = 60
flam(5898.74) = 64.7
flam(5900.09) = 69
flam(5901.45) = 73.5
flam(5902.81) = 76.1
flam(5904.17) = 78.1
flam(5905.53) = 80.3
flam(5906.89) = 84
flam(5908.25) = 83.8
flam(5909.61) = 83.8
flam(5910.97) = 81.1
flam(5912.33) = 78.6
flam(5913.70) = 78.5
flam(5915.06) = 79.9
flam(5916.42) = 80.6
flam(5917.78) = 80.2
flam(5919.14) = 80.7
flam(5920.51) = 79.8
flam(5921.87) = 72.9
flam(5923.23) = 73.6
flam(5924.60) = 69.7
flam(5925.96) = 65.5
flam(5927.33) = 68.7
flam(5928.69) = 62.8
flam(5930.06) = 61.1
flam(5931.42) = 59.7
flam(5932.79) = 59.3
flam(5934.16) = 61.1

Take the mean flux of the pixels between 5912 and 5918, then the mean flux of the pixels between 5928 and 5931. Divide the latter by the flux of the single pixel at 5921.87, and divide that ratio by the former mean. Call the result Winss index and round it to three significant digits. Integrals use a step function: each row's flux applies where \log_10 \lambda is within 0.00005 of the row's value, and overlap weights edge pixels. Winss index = 0.0107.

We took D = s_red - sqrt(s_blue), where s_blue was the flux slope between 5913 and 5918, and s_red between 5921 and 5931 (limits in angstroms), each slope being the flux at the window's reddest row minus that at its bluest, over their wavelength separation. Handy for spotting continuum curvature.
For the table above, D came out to -2.09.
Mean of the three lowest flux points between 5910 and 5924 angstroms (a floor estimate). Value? 75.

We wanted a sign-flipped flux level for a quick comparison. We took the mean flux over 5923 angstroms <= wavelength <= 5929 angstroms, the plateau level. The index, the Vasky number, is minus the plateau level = -68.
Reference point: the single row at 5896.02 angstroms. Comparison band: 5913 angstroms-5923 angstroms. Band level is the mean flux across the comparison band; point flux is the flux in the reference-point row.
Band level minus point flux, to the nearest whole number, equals 18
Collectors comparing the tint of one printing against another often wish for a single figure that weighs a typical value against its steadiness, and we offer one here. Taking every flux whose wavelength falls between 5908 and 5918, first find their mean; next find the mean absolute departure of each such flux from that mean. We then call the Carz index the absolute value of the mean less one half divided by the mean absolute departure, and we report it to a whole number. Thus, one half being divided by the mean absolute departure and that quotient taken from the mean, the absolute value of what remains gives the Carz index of 80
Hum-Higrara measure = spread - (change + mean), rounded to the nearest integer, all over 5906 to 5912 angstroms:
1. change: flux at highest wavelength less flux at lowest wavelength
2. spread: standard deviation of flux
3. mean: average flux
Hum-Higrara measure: -79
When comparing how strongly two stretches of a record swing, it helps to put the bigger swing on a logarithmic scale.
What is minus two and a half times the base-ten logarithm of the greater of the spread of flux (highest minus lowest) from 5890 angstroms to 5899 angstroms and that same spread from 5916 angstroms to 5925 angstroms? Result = -2.69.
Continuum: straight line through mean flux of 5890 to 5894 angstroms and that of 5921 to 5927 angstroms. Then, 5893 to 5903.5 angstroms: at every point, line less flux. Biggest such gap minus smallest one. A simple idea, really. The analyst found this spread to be 14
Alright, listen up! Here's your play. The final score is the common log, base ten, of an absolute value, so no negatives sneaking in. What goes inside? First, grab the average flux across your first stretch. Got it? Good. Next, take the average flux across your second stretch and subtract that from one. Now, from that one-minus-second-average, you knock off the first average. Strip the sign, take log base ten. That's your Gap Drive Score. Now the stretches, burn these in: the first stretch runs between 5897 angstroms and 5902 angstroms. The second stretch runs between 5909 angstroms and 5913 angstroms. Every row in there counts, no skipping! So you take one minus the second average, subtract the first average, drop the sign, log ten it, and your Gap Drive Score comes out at 2.17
